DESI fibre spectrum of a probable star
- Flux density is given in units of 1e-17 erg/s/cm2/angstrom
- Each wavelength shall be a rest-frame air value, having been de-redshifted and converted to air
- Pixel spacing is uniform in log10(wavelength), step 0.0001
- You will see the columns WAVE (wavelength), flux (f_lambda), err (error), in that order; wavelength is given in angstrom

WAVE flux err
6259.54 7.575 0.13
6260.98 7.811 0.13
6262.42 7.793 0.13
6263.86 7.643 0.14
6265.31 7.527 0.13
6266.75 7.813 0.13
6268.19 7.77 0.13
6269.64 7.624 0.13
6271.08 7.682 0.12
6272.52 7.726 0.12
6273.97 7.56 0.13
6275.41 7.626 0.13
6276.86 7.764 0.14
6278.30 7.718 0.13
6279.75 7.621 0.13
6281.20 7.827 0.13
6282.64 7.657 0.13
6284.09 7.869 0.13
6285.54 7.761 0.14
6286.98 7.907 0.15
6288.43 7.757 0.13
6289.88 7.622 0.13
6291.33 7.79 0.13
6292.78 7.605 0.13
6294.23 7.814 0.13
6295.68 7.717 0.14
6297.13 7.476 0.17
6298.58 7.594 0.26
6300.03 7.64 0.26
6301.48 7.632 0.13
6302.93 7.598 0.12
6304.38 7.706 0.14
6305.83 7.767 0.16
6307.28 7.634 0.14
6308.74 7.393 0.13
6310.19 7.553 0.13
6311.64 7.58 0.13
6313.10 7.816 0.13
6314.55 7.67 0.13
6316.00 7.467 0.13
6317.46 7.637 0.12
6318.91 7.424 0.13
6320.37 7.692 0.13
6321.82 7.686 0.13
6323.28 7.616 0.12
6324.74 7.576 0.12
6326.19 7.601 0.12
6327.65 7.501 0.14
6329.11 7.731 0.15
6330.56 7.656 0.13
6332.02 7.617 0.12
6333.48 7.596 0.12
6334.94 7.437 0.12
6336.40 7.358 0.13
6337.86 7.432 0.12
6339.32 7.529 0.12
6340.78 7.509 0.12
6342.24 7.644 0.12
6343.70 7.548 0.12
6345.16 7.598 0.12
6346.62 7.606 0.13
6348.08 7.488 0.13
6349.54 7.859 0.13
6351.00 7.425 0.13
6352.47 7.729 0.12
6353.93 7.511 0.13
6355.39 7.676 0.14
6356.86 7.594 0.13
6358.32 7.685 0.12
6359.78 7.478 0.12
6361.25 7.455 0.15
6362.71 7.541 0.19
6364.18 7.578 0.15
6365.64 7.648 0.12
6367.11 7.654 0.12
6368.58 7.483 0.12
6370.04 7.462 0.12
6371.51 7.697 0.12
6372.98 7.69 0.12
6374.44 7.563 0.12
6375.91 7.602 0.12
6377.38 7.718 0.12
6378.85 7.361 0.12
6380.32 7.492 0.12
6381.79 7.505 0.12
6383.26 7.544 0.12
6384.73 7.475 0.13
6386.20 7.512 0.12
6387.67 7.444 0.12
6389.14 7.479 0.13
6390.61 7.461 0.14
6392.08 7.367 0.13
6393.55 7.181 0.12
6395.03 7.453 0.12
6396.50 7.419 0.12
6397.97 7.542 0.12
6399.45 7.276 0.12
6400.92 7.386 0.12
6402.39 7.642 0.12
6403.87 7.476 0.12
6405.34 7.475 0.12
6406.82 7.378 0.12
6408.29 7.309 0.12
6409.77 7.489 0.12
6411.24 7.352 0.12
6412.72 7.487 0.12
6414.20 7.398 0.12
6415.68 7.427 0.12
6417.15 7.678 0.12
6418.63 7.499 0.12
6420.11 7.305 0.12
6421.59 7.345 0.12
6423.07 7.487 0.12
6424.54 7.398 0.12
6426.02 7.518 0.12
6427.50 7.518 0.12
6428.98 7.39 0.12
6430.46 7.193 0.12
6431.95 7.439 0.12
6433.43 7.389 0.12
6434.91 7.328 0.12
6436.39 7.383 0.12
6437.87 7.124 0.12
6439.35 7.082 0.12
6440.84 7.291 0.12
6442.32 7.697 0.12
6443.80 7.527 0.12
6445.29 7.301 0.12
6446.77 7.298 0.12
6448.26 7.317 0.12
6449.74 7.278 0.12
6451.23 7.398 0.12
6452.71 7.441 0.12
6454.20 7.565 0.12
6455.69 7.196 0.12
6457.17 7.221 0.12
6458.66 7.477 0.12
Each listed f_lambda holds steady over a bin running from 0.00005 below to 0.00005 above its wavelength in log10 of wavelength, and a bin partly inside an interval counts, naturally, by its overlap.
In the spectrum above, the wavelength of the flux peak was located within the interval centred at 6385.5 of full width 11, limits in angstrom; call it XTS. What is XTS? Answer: 6383.26 angstrom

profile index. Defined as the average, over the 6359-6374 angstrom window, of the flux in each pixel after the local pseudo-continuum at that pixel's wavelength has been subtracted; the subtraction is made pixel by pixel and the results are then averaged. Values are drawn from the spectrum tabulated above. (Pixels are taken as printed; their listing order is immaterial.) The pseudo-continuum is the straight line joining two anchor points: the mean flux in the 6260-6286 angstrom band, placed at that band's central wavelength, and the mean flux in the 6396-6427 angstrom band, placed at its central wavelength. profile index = 0.039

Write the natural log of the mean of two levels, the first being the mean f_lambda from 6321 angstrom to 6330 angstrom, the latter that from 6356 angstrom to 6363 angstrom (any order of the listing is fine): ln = 2.03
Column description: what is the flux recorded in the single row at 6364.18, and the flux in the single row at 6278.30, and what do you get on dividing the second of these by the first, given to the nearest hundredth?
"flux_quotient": 1.02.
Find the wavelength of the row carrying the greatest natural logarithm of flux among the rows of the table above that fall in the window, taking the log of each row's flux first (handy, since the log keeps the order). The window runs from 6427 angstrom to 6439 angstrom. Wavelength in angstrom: 6427.50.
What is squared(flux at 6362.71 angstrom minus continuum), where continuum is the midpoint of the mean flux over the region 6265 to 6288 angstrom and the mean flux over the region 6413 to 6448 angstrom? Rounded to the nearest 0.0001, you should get 0.0002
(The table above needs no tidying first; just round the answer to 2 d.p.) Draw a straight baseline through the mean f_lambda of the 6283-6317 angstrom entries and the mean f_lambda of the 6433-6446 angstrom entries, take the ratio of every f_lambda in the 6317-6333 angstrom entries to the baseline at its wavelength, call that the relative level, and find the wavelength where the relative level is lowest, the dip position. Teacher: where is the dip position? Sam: 6318.91 angstrom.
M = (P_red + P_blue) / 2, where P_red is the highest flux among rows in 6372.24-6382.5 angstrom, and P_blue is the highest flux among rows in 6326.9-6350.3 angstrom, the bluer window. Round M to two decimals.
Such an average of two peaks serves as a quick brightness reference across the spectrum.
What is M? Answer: 7.79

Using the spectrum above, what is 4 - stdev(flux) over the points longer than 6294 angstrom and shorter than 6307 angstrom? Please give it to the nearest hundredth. 3.90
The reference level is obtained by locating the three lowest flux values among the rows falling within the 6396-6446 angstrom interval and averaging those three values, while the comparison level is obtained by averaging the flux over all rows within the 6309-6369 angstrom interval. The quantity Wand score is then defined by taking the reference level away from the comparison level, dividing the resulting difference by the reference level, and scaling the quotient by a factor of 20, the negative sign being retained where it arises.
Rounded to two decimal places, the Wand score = 1.26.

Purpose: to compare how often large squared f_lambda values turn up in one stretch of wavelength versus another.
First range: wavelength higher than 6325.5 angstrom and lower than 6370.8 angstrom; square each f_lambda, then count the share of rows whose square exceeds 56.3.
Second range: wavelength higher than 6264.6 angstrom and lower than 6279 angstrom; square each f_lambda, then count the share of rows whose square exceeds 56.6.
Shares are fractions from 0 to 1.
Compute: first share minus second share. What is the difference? -0.32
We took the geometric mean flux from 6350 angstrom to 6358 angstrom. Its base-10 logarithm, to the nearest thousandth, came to 0.880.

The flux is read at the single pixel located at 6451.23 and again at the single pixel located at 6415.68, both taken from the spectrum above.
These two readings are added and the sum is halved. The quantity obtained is 7.41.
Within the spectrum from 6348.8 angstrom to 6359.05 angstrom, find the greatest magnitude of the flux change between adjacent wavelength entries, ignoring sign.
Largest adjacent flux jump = 0.43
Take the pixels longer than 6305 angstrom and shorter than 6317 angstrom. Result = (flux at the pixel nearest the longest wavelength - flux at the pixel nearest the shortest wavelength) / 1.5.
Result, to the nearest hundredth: -0.20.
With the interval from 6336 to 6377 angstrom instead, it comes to 0.16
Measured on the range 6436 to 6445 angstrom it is 0.10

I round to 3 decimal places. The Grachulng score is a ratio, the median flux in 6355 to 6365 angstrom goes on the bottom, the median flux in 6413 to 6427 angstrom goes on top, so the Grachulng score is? 0.980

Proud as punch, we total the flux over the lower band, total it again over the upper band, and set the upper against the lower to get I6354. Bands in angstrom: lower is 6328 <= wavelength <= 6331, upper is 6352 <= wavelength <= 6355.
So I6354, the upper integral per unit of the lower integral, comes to 0.99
